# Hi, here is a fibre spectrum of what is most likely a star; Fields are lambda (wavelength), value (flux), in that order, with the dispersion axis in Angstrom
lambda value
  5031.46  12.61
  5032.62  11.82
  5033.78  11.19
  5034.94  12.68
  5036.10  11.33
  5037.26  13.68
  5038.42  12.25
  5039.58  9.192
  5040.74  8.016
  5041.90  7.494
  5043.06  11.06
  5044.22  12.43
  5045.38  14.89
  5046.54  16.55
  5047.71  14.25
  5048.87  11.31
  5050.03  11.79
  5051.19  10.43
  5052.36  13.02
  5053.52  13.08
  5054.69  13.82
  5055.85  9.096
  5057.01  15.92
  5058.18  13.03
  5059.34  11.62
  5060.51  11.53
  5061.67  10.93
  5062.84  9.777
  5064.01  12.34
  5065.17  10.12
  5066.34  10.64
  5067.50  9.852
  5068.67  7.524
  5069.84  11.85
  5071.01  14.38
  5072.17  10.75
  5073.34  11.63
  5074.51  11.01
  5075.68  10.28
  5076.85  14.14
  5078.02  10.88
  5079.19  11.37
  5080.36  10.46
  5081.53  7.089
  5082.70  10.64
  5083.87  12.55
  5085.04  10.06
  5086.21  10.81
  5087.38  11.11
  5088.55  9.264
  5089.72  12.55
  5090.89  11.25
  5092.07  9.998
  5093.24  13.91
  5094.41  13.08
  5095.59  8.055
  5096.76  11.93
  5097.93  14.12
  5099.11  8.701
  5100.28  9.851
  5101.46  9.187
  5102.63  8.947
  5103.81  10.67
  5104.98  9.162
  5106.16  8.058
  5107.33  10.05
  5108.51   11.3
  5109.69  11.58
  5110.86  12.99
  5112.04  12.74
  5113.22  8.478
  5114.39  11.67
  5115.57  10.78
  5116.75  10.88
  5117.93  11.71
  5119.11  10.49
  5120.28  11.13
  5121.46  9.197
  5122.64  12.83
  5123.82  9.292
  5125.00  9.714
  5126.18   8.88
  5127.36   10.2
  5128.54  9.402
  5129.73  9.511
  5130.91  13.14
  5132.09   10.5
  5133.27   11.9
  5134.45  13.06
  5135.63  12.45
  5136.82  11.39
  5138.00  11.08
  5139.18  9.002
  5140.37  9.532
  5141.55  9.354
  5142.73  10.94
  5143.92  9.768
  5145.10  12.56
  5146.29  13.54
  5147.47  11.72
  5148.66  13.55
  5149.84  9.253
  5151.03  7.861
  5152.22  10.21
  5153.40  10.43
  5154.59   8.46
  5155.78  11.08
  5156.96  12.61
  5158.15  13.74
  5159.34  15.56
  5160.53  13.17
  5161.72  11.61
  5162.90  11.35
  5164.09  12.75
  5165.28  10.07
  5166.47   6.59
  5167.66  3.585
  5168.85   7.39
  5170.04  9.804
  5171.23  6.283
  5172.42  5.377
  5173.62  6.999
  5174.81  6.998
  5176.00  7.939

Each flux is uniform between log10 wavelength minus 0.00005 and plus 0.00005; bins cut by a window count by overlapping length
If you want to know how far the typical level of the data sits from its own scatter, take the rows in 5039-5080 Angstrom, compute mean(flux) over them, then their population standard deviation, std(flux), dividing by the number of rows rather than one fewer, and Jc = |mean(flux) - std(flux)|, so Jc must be 9.45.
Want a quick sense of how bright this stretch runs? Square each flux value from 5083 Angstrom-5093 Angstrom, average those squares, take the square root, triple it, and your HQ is 33.0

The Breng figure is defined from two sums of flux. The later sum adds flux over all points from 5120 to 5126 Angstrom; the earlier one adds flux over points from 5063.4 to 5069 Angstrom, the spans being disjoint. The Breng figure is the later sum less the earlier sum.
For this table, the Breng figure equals 2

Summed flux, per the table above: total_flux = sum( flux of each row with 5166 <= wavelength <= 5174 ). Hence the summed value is 46.0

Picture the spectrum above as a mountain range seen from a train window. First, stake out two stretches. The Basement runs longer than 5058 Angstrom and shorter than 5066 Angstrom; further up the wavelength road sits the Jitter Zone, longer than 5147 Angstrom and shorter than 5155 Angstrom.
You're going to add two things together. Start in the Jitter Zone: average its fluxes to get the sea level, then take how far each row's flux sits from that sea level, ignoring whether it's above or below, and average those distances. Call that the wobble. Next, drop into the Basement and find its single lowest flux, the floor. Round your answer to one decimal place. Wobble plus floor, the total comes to 11.2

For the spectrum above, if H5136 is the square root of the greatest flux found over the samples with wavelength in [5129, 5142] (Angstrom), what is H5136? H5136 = 3.62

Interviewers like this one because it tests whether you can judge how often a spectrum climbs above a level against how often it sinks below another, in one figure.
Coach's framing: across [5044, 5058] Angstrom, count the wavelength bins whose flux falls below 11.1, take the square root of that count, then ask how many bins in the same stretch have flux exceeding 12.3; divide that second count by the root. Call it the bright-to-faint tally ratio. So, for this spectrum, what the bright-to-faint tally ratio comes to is 5.66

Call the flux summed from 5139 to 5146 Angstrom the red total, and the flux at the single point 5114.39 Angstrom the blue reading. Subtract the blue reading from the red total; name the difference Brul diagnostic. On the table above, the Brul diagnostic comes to 49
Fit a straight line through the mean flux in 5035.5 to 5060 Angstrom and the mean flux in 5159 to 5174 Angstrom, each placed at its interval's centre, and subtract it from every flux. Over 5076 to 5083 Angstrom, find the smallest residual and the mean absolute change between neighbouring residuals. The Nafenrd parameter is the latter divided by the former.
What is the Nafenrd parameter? -0.55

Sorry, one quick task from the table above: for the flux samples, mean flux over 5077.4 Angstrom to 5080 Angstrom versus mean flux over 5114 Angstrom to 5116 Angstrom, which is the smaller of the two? 11.1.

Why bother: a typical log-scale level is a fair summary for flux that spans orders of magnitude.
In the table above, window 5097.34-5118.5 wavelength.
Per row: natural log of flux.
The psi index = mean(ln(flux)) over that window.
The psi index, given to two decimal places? 2.35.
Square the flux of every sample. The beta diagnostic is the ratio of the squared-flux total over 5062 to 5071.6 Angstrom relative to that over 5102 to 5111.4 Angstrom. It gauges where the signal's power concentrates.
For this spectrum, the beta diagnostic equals 1.10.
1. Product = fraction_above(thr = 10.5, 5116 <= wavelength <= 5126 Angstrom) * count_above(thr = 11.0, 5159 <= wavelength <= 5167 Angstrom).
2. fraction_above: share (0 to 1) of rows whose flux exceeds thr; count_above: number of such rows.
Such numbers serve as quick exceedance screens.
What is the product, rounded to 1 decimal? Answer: 2.5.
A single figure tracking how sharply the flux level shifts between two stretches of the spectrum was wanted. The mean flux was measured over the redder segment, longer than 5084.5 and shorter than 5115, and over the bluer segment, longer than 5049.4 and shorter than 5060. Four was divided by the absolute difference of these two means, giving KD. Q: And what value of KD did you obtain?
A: 2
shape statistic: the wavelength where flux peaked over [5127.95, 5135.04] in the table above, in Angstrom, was 5130.91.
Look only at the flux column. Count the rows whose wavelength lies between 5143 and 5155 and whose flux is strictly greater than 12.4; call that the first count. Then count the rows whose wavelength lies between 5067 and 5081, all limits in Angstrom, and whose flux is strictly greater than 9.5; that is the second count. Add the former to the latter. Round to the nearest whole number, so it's 14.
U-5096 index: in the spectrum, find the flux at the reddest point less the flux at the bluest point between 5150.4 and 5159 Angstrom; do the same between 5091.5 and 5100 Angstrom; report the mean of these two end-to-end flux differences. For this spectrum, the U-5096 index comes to 2.3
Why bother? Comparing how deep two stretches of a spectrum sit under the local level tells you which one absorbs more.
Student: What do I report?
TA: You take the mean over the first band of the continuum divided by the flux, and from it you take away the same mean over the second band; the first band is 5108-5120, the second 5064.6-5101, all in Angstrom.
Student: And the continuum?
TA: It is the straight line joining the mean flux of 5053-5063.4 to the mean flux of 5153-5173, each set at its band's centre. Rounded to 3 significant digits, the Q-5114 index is -0.102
